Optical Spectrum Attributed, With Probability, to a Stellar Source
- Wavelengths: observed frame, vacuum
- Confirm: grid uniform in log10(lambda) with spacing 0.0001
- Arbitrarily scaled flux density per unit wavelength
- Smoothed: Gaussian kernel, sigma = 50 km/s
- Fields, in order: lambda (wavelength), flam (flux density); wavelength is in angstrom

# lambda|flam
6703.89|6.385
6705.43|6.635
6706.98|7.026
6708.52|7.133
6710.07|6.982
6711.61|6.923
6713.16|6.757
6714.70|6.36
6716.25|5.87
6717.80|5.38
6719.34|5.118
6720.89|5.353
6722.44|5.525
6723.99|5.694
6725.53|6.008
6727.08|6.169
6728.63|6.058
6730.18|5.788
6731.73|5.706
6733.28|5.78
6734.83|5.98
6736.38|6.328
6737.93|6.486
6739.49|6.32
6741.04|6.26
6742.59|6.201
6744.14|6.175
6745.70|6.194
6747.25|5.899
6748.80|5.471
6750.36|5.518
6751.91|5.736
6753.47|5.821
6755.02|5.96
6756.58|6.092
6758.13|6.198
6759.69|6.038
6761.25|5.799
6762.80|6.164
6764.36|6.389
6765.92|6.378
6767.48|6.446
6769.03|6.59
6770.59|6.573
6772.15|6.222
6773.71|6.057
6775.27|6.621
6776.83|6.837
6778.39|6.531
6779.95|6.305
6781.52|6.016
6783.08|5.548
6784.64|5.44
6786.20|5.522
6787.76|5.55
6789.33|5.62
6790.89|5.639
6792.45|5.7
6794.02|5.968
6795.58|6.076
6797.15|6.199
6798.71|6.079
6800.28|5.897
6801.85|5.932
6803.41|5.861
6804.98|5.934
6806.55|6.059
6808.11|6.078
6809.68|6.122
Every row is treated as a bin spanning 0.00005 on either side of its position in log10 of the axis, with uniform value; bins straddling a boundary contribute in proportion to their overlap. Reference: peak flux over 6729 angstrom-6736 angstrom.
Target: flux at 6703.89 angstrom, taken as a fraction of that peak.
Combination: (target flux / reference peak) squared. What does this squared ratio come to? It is 1.1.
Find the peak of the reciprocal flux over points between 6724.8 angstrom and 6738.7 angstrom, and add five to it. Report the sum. 5.175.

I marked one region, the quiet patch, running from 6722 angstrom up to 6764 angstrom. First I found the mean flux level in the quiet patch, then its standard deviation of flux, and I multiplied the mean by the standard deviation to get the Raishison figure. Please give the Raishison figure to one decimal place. 1.6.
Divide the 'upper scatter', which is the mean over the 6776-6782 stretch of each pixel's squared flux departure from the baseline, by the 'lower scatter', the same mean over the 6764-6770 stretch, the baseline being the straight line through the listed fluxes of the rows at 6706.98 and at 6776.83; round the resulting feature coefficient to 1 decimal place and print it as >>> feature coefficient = 1.4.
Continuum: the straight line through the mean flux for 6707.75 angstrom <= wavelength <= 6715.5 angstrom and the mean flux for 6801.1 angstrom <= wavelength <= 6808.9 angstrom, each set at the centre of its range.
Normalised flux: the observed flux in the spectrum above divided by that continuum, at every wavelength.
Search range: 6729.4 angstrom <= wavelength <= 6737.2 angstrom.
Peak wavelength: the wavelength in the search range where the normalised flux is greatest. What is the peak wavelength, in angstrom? 6736.38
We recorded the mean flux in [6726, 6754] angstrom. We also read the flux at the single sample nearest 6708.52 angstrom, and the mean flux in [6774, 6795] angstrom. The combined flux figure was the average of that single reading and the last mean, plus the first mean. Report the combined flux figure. 12.5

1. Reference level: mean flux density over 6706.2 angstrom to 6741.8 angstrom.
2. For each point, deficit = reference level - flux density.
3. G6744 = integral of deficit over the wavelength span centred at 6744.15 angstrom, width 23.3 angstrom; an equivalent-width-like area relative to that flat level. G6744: 2.8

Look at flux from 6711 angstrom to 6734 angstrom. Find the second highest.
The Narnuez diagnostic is 6.757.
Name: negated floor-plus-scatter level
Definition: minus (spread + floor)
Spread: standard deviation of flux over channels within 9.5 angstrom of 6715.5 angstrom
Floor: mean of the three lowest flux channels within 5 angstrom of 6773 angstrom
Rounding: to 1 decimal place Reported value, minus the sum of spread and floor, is -7.0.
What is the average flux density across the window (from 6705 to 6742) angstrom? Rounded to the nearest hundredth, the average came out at 6.15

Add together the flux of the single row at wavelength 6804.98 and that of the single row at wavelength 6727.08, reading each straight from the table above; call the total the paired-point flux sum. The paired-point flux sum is 12.1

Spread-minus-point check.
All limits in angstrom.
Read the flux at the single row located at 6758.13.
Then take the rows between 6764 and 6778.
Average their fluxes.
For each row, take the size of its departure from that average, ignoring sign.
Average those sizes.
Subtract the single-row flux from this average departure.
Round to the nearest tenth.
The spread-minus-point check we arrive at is -6.0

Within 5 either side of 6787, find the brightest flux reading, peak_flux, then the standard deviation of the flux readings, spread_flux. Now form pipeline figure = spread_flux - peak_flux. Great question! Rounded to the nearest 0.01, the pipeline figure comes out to -5.57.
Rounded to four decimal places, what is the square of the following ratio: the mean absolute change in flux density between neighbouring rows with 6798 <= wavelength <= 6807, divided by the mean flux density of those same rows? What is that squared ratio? 0.0003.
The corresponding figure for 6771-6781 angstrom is 0.0021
